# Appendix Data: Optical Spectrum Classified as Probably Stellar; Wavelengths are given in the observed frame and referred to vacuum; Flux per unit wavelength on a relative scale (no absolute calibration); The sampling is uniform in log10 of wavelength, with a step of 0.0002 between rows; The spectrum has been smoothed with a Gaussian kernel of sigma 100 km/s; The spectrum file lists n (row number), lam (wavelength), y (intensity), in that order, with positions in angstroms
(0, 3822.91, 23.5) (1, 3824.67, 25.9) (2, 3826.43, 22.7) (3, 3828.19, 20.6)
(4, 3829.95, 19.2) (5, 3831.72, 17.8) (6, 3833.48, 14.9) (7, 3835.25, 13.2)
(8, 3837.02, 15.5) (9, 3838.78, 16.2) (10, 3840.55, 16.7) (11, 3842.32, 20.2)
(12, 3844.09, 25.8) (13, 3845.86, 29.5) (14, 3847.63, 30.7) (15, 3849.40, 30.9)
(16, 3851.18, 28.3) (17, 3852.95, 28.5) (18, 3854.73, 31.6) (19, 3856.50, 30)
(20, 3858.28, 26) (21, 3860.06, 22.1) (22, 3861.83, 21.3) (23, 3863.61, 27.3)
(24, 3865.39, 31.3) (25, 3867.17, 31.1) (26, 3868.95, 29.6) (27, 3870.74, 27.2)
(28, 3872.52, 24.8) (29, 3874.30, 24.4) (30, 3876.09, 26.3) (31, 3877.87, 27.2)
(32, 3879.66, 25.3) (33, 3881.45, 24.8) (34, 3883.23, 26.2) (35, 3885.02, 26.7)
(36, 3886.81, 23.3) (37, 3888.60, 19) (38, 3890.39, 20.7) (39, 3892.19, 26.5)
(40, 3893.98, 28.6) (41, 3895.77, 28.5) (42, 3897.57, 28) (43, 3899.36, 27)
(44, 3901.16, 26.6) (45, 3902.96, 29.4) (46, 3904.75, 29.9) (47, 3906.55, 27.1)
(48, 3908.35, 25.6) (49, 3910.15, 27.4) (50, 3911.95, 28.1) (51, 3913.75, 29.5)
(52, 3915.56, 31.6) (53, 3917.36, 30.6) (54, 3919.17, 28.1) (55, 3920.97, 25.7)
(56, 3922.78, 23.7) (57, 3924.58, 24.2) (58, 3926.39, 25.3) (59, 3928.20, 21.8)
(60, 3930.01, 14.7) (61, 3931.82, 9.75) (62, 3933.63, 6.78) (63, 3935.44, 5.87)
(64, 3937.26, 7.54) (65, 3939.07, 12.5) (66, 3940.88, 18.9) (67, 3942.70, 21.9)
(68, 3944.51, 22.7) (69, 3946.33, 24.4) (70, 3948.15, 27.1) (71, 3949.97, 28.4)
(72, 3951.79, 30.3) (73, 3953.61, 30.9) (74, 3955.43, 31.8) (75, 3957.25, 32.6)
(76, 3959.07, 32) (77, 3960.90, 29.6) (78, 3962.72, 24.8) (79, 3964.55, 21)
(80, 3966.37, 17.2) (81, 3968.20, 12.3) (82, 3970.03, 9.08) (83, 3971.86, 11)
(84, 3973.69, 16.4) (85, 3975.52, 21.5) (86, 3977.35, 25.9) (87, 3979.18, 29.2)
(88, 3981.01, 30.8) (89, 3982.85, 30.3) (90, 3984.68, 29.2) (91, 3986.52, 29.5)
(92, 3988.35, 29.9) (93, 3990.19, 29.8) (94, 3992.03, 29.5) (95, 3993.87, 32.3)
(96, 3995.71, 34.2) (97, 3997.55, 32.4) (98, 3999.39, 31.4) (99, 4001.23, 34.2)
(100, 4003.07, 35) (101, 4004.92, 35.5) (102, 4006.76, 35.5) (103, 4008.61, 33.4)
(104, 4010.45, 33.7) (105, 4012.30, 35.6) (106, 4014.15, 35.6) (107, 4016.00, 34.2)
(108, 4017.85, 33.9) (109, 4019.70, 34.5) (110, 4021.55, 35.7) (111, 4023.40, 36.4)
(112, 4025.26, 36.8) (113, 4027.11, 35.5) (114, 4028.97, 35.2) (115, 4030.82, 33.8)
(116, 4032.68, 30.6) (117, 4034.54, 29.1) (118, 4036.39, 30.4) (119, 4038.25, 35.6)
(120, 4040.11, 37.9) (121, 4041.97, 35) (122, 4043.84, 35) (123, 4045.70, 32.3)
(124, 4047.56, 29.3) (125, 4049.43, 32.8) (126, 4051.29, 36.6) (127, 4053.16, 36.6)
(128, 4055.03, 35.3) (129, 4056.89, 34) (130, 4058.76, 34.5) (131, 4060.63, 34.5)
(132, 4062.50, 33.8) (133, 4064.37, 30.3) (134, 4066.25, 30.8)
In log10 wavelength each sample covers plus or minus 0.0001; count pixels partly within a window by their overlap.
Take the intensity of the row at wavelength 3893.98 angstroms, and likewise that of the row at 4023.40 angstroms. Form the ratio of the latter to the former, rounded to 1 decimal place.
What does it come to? 1.3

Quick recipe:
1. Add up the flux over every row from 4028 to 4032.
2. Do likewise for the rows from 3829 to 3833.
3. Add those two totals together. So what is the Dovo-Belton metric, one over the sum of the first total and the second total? 0.0094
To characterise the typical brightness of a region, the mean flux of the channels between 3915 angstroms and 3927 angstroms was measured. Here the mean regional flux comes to 27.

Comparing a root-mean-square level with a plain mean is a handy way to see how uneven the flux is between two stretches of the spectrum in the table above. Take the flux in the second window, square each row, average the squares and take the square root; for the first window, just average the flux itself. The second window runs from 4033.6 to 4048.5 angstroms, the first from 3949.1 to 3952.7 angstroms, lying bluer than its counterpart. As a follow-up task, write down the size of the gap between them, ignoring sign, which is 3.9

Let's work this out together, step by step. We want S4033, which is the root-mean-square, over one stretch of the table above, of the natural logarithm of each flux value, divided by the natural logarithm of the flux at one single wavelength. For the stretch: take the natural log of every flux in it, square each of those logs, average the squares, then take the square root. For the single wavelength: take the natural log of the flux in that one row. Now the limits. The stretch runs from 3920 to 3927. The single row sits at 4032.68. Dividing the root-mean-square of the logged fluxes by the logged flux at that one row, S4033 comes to 0.94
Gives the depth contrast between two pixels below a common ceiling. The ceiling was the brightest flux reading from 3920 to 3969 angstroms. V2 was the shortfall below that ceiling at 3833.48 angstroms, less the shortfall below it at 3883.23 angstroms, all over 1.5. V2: 7.5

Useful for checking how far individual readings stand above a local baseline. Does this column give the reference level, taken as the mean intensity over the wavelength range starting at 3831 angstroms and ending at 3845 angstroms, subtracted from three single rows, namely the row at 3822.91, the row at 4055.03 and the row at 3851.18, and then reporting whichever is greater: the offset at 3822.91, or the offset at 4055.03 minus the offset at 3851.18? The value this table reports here 7.0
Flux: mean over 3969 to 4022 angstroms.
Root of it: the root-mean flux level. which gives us 5.47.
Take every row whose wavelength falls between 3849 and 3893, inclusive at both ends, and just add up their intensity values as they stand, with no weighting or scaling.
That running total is 660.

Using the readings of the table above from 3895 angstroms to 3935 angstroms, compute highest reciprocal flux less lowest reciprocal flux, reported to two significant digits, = 0.12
